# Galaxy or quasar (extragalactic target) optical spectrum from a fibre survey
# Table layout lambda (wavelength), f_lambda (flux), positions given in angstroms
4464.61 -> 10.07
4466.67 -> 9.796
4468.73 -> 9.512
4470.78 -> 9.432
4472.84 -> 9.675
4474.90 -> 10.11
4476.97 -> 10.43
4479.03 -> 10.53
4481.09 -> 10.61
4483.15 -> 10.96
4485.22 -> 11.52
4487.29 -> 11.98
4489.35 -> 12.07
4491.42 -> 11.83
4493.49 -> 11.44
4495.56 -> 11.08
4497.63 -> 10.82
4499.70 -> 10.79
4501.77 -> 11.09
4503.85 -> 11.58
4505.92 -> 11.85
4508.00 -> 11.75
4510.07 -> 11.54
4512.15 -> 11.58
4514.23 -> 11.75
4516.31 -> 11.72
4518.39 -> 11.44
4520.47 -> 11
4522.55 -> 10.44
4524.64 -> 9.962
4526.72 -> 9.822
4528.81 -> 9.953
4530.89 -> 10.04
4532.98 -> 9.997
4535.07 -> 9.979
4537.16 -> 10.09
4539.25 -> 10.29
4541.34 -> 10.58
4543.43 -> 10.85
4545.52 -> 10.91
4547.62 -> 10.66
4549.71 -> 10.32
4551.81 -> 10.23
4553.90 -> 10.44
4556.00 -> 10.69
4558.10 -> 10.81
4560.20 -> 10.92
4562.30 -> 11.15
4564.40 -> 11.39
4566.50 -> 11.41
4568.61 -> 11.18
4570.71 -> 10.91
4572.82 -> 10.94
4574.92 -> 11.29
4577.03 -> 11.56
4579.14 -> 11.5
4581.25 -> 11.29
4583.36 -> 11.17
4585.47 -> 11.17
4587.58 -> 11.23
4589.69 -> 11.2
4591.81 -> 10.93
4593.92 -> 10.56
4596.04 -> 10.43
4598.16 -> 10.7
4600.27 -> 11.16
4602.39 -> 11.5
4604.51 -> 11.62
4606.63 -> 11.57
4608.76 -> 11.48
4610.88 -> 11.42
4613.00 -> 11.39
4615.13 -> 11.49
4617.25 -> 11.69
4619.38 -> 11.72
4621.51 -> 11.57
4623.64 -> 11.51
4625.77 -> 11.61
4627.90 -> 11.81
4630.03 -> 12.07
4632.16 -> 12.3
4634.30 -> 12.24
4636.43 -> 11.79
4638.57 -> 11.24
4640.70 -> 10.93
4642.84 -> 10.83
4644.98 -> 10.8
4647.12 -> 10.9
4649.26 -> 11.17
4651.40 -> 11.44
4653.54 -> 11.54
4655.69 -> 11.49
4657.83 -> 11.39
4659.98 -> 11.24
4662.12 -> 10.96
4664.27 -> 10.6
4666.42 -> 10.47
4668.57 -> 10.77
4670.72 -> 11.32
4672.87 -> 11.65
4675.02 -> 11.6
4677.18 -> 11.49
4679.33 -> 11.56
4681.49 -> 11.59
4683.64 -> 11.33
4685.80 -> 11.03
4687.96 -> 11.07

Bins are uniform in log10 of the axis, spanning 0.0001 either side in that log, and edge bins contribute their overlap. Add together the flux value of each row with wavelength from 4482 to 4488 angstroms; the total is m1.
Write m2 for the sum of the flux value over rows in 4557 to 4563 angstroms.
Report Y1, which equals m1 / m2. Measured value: 1.05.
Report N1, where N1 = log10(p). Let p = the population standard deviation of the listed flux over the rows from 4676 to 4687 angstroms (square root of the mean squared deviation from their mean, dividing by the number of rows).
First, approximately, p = 0.21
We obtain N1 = -0.69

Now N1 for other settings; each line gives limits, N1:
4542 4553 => -0.56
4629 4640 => -0.41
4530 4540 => -0.95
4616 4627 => -1.11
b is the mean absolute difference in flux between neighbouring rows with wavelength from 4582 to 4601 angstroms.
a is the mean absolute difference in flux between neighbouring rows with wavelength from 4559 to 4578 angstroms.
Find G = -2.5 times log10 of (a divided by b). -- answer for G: 0.0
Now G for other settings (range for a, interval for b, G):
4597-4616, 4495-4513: 0.3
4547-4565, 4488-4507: 0.4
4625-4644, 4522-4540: -0.6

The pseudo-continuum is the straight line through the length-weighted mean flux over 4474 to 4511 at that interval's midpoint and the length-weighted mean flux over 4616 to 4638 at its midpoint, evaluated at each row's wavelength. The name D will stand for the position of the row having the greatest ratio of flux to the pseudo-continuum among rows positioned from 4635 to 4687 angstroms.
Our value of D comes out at 4636.43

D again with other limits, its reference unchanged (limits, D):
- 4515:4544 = 4516.31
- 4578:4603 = 4579.14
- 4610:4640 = 4632.16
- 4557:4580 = 4577.03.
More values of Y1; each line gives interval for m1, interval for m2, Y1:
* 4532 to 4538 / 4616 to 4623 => 0.86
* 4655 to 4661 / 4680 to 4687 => 1.01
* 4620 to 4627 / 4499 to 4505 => 1.04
